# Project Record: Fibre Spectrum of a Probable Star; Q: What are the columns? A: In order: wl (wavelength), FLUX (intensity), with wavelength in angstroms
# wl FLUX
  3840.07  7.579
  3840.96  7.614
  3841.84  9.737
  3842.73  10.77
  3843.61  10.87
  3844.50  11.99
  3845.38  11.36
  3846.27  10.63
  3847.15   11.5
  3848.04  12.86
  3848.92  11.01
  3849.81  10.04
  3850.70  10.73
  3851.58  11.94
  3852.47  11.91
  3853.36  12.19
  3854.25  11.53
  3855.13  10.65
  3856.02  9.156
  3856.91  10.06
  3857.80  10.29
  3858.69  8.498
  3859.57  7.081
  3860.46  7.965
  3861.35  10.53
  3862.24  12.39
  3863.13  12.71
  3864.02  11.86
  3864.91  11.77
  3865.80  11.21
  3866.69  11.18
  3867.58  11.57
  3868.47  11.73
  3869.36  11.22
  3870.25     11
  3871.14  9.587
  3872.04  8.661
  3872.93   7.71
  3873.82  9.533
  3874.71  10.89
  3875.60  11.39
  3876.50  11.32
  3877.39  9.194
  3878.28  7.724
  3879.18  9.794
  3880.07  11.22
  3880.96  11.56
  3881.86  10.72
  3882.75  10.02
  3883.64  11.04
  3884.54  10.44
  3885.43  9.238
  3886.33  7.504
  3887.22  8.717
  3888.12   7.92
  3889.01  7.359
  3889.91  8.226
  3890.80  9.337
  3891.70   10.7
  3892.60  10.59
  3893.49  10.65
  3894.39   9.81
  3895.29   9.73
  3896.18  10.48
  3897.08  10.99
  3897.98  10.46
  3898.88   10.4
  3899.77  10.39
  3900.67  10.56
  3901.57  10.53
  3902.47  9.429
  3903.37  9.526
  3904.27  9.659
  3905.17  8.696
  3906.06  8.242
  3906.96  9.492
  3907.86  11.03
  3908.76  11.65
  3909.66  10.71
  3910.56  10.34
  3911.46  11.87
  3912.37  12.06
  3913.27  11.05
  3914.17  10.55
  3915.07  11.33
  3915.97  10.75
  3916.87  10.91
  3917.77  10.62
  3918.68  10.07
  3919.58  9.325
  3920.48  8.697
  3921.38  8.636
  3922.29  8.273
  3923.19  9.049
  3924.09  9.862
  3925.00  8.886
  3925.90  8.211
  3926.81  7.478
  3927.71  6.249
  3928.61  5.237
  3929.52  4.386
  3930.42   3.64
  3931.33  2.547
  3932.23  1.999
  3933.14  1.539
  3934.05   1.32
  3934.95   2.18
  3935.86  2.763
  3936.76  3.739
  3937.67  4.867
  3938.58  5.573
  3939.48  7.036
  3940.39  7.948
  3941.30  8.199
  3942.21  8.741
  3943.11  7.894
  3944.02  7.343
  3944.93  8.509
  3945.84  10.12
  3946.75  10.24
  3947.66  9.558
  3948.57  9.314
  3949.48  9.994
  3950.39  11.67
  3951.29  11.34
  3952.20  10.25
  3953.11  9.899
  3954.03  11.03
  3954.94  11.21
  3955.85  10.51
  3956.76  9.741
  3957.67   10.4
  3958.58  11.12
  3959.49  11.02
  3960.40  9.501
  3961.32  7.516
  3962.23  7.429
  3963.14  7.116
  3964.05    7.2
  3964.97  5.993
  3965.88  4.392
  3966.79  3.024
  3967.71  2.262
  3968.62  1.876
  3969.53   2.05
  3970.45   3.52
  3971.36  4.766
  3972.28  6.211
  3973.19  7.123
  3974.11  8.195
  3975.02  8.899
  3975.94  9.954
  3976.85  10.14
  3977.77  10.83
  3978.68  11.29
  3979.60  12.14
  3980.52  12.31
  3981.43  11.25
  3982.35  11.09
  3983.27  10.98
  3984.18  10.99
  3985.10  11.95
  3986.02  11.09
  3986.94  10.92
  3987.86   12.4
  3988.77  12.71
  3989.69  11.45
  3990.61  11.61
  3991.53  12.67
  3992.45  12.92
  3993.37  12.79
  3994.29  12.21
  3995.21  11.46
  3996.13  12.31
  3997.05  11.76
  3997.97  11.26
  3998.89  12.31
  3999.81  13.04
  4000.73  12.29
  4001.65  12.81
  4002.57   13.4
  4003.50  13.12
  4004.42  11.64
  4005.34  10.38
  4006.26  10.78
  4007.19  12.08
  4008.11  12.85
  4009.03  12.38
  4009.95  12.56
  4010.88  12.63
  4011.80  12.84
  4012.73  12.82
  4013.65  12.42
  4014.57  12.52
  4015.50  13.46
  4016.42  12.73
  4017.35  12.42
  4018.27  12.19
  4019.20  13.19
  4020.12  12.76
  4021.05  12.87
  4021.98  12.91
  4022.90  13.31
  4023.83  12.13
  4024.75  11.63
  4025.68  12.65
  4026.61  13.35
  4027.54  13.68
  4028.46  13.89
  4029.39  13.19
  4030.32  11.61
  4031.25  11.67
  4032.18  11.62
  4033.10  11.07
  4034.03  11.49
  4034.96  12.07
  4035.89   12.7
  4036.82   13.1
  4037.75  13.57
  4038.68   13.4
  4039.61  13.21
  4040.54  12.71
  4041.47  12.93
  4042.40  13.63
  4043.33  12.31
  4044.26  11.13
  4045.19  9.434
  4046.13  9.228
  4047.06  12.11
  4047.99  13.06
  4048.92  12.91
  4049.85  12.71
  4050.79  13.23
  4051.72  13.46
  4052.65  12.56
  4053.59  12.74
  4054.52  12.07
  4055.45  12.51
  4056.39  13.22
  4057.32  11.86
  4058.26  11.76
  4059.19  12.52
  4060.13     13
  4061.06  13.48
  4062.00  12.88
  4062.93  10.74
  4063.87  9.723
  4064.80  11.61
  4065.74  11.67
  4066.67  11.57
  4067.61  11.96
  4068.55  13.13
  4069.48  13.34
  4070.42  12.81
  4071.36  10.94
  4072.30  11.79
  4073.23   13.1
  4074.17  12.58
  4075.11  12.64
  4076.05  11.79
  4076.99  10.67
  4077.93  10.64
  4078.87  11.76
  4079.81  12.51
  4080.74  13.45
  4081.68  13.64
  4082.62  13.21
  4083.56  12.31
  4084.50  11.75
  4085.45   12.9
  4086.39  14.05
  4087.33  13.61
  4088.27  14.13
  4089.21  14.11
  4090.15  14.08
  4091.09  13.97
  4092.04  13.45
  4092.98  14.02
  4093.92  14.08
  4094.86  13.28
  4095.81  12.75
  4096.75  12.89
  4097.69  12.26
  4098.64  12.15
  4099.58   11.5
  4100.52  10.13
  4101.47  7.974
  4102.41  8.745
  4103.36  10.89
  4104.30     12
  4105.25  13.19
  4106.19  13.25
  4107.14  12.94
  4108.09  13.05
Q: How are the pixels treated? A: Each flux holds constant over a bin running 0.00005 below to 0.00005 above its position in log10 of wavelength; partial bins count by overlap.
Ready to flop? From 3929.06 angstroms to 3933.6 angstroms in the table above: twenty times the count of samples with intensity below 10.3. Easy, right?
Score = 100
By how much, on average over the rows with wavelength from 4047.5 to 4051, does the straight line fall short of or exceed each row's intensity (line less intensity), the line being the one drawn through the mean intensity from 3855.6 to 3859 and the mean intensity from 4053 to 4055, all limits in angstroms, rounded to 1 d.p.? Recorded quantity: -0.6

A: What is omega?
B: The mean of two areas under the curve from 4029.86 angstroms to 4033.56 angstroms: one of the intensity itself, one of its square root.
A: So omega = 28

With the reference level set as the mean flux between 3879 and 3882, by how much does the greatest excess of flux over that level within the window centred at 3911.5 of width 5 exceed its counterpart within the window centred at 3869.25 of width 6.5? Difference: 0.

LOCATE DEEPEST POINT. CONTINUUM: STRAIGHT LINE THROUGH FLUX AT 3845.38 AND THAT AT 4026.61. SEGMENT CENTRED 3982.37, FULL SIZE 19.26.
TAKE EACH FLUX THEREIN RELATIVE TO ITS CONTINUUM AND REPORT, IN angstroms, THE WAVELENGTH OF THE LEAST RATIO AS 3973.19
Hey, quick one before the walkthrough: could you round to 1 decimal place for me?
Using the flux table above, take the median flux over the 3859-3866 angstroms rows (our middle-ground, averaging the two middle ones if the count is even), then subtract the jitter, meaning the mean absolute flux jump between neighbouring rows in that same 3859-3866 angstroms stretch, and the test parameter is 10.5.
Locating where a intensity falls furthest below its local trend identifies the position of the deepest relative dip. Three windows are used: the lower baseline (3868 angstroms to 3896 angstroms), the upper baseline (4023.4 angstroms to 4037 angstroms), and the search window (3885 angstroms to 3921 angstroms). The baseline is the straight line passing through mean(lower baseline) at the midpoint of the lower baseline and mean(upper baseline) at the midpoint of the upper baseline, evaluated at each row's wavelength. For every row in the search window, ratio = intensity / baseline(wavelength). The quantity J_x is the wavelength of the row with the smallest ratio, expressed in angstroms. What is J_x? 3889.01 angstroms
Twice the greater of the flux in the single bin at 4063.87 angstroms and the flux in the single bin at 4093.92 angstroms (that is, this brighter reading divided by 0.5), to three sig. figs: 28.2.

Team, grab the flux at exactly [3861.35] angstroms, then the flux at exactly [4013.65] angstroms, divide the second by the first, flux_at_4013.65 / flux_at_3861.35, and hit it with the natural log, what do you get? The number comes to 0.17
